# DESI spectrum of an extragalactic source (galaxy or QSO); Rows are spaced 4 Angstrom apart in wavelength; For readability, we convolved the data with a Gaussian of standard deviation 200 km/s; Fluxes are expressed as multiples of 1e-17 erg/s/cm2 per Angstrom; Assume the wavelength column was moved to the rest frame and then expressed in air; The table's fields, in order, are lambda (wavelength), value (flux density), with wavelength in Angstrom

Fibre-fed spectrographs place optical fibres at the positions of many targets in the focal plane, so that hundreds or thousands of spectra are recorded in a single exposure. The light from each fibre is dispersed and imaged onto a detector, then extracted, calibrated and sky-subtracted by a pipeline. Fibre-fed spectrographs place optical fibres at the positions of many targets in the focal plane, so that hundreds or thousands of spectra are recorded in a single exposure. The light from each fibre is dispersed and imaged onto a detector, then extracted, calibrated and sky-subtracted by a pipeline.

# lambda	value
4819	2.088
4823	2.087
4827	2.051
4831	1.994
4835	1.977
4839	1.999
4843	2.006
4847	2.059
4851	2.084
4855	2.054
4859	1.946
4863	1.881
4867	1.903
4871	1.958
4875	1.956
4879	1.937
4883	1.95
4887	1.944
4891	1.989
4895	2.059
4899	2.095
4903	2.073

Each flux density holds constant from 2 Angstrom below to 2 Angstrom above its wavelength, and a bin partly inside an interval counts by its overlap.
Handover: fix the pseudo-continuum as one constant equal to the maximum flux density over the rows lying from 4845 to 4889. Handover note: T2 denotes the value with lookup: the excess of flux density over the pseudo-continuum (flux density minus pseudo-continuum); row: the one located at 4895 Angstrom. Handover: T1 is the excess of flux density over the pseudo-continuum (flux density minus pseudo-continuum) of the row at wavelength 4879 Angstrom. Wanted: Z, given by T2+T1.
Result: -0.17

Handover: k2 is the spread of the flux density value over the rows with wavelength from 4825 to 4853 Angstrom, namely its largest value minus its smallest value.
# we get 0.107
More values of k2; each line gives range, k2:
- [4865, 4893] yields 0.086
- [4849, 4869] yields 0.203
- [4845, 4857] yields 0.030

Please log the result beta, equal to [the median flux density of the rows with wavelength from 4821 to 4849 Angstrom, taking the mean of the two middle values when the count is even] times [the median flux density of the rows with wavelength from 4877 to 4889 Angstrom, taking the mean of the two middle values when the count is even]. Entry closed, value 3.90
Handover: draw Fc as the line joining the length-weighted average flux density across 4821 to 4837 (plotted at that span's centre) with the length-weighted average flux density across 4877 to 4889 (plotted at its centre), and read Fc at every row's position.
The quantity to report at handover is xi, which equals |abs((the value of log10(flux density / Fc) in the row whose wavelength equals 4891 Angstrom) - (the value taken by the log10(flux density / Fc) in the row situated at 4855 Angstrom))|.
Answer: 0.002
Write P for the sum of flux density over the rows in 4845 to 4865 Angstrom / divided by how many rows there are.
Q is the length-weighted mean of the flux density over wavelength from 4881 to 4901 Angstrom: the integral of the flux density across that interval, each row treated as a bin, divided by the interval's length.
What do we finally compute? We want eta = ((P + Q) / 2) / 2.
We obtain 1.00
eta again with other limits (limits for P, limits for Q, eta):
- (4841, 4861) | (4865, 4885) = 0.99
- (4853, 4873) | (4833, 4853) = 0.99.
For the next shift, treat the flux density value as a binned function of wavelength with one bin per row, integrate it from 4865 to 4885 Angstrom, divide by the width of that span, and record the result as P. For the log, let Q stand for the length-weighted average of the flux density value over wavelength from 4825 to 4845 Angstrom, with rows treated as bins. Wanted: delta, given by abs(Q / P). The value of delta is 1.03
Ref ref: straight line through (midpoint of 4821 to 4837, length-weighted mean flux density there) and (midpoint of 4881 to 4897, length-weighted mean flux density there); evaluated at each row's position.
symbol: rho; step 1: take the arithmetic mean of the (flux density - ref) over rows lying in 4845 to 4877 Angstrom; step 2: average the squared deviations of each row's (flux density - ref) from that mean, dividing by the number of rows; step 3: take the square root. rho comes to 0.067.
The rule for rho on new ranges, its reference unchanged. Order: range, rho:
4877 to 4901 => 0.065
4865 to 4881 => 0.024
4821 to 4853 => 0.041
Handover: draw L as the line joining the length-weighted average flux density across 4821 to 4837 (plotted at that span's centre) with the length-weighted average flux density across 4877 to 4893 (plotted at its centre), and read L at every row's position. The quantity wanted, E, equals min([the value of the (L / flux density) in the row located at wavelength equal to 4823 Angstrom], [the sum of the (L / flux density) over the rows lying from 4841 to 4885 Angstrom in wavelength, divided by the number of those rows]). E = 0.98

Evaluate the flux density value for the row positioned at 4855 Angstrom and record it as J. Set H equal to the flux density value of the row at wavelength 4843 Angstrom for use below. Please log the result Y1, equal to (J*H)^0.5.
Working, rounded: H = 2.006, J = 2.054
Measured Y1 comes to 2.03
